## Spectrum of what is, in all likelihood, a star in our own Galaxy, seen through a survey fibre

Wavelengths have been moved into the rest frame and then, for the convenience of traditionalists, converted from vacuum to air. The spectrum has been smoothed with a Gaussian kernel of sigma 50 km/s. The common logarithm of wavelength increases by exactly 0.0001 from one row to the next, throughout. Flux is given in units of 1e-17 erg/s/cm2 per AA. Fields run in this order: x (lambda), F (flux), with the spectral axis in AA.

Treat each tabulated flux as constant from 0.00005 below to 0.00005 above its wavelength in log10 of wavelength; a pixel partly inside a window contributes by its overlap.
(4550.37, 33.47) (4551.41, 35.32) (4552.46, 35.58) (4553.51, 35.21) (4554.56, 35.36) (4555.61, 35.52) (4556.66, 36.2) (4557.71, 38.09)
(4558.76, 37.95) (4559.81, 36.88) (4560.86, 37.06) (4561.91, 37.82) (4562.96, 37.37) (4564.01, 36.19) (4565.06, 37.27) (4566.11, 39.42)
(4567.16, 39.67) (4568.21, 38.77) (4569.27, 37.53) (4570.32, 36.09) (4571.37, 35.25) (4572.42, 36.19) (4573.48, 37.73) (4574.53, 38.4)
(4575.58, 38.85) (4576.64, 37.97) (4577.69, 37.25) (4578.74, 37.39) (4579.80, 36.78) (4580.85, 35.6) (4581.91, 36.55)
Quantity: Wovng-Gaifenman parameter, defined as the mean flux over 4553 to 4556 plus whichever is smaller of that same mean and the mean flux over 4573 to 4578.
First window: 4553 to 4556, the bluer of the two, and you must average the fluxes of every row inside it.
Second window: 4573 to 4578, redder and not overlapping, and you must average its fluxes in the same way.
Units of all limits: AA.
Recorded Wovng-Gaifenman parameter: 70.7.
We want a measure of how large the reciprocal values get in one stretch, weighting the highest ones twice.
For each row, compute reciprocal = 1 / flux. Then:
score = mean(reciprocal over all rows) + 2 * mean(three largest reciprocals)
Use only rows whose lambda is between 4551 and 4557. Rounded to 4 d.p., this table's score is 0.0848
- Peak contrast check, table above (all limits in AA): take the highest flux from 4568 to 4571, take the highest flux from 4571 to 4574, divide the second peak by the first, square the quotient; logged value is 0.95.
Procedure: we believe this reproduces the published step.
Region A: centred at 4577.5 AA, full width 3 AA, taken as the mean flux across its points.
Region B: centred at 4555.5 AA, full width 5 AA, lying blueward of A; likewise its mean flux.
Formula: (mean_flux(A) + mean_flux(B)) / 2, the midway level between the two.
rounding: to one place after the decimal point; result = 36.8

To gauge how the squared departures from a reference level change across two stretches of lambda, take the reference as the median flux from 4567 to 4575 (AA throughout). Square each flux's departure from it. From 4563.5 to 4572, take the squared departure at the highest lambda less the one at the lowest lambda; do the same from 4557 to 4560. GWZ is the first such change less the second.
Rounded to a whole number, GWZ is 3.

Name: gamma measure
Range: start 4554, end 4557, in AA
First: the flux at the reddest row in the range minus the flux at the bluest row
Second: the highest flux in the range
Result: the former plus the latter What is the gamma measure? 37.0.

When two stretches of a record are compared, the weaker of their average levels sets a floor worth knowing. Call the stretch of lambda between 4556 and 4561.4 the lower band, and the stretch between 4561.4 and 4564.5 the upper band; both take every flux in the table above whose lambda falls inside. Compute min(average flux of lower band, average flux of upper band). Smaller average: 37.1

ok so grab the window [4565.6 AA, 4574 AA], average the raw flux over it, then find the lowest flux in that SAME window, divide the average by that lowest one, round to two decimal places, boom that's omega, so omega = 1.07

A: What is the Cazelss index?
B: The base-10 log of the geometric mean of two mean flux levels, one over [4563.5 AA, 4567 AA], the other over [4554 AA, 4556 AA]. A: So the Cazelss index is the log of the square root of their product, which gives 1.56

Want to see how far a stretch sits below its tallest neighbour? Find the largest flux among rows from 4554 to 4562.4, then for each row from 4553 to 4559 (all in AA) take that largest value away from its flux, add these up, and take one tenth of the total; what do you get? -1.02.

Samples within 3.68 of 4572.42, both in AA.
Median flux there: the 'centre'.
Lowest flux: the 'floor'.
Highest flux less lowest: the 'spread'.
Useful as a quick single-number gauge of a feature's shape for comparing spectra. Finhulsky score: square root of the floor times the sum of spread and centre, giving 38.1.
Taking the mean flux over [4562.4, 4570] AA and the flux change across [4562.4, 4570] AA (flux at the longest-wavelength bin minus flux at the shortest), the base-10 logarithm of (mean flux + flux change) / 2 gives 1.28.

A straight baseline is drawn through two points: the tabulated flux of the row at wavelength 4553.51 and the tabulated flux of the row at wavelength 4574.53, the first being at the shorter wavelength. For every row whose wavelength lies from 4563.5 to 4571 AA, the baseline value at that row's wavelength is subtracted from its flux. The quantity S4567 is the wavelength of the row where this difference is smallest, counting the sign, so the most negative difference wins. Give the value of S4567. 4570.32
